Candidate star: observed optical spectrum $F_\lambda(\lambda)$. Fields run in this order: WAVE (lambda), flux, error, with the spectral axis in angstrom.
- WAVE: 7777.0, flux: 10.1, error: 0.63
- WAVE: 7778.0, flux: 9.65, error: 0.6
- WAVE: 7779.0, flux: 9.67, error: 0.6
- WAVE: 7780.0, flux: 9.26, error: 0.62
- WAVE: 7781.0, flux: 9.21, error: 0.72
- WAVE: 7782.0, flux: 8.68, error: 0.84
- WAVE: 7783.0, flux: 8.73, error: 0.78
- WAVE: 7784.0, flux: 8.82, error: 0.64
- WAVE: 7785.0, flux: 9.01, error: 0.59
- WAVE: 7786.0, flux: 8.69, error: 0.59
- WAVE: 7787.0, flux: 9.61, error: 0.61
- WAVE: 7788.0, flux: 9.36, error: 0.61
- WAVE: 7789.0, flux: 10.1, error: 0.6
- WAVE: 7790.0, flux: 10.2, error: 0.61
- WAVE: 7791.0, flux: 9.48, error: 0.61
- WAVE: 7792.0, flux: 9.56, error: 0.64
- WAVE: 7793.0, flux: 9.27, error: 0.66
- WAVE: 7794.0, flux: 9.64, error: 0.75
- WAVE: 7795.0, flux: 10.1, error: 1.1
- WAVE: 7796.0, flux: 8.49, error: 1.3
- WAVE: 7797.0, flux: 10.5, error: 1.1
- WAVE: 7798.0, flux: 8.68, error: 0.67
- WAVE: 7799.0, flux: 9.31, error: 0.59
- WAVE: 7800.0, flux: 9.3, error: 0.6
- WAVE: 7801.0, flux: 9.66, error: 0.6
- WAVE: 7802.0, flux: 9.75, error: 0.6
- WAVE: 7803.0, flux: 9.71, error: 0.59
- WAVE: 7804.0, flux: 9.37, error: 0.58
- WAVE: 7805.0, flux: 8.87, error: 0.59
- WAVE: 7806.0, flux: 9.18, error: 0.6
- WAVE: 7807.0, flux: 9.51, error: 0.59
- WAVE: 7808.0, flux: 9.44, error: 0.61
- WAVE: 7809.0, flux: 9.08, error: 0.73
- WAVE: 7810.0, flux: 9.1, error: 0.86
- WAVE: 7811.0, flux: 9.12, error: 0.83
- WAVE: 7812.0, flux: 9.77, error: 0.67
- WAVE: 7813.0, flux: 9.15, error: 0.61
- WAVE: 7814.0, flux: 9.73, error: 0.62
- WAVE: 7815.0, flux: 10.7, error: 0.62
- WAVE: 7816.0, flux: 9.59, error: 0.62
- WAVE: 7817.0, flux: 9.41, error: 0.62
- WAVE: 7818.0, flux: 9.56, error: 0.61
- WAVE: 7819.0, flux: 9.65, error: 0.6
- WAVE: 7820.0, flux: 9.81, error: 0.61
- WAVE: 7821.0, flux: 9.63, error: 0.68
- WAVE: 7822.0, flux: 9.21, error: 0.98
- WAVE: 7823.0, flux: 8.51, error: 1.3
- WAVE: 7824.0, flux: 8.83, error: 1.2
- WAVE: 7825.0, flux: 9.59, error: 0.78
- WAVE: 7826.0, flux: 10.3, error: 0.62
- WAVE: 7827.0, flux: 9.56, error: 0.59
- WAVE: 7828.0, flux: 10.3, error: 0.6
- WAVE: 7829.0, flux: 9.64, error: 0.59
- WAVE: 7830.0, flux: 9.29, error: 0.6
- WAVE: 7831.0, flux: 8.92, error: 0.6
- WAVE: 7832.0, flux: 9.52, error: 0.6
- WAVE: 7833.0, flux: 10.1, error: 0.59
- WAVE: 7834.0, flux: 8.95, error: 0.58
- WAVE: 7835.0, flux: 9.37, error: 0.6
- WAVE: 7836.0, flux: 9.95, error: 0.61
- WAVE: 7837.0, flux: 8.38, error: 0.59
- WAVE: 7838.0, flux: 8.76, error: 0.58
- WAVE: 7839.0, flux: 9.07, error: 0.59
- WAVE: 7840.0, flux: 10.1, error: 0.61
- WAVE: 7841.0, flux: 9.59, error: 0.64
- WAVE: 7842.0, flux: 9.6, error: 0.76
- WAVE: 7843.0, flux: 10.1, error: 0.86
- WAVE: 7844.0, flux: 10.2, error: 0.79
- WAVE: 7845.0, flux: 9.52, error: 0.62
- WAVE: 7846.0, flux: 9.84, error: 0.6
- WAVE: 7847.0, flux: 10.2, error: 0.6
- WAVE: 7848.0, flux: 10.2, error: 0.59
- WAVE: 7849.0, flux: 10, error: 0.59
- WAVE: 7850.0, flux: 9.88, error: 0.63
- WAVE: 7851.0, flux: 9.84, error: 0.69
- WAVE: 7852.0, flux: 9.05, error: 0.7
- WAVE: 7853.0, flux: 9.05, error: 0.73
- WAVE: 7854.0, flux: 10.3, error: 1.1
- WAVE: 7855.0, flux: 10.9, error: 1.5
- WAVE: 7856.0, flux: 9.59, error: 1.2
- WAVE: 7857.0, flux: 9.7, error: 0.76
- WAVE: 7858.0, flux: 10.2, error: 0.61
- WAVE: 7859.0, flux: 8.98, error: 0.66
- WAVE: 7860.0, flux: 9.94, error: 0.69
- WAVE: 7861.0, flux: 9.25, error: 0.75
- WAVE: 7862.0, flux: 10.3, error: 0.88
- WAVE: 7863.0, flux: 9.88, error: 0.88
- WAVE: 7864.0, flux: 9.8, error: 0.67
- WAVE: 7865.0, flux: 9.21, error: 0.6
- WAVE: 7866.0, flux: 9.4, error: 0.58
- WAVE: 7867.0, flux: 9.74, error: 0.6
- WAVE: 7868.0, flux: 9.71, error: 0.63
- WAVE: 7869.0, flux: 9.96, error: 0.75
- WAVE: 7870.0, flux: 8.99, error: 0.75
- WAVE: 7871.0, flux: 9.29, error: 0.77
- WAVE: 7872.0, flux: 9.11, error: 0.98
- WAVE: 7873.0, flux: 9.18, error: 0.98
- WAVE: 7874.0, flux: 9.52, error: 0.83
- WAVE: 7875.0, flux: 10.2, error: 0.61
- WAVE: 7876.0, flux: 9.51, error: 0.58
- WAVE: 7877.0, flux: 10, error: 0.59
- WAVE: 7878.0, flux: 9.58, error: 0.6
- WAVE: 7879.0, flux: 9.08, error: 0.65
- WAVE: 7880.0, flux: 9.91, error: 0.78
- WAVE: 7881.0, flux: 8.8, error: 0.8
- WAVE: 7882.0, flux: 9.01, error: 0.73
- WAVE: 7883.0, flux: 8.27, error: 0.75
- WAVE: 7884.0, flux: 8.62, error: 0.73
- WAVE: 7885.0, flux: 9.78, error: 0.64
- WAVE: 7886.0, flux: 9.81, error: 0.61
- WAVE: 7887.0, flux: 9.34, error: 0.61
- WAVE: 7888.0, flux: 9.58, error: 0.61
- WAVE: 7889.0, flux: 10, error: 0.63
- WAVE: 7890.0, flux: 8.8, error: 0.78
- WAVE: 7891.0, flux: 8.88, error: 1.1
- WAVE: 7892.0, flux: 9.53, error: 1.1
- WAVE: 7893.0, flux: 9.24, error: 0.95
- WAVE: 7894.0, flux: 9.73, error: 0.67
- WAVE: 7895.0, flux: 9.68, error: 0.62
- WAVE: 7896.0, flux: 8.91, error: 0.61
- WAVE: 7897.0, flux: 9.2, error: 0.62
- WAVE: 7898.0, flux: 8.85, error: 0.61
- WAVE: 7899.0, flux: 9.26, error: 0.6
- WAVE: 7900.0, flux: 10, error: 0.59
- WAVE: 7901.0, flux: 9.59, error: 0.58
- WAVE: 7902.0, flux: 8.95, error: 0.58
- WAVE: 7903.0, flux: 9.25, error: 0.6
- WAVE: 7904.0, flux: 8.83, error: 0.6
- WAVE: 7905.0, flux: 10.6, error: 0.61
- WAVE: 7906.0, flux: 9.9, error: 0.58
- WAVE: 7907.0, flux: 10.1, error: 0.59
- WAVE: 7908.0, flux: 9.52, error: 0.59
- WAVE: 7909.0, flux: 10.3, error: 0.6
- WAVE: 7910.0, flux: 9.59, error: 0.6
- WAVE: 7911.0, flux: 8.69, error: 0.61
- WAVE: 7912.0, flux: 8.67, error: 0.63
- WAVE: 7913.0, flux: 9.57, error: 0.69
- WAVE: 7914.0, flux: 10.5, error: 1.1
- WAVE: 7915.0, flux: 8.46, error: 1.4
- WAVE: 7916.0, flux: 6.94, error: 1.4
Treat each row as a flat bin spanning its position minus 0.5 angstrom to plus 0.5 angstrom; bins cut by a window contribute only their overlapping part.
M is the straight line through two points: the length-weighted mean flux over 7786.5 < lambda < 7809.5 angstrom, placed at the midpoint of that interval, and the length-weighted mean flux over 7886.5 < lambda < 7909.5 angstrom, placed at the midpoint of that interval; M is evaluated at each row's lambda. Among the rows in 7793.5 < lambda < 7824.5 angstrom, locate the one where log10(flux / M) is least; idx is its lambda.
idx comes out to 7796.0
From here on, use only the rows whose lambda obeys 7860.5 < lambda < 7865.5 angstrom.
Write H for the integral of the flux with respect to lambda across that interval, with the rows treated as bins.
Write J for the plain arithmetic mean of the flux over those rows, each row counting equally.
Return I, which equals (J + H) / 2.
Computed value 29.1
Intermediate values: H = 48.4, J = 9.7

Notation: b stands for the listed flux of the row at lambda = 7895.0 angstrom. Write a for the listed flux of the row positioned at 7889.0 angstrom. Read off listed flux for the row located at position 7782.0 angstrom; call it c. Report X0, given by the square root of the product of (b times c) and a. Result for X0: 29.0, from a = 10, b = 9.68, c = 8.68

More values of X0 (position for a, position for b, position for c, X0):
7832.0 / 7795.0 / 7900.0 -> 31.0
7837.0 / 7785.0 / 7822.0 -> 26.4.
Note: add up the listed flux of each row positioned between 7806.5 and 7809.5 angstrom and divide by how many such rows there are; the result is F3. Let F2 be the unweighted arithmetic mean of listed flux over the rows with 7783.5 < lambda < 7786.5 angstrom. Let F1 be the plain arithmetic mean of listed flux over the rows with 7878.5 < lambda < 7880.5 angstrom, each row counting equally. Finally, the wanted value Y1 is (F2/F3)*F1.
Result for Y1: 9.0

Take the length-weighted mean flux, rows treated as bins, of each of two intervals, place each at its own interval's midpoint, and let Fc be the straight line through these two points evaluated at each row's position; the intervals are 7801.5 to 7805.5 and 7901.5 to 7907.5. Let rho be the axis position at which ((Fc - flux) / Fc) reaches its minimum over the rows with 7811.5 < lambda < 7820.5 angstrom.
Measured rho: 7815.0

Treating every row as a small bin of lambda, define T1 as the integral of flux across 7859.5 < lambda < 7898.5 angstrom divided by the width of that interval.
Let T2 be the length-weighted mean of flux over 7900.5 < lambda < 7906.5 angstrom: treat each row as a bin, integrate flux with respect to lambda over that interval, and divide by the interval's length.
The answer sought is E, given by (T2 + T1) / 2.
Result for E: 9.47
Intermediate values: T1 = 9.43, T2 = 9.52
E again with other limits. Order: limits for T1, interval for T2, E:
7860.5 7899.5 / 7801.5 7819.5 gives 9.45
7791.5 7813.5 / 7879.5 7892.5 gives 9.32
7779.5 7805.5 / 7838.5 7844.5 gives 9.57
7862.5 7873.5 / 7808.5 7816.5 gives 9.50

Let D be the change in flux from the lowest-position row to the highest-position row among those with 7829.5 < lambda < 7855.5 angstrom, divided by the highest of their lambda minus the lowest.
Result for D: 0.064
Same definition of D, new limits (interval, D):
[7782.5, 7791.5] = 0.094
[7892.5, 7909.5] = 0.066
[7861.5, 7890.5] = -0.054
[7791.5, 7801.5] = 0.011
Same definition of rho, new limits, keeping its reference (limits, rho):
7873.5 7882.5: 7875.0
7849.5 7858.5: 7855.0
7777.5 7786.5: 7779.0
